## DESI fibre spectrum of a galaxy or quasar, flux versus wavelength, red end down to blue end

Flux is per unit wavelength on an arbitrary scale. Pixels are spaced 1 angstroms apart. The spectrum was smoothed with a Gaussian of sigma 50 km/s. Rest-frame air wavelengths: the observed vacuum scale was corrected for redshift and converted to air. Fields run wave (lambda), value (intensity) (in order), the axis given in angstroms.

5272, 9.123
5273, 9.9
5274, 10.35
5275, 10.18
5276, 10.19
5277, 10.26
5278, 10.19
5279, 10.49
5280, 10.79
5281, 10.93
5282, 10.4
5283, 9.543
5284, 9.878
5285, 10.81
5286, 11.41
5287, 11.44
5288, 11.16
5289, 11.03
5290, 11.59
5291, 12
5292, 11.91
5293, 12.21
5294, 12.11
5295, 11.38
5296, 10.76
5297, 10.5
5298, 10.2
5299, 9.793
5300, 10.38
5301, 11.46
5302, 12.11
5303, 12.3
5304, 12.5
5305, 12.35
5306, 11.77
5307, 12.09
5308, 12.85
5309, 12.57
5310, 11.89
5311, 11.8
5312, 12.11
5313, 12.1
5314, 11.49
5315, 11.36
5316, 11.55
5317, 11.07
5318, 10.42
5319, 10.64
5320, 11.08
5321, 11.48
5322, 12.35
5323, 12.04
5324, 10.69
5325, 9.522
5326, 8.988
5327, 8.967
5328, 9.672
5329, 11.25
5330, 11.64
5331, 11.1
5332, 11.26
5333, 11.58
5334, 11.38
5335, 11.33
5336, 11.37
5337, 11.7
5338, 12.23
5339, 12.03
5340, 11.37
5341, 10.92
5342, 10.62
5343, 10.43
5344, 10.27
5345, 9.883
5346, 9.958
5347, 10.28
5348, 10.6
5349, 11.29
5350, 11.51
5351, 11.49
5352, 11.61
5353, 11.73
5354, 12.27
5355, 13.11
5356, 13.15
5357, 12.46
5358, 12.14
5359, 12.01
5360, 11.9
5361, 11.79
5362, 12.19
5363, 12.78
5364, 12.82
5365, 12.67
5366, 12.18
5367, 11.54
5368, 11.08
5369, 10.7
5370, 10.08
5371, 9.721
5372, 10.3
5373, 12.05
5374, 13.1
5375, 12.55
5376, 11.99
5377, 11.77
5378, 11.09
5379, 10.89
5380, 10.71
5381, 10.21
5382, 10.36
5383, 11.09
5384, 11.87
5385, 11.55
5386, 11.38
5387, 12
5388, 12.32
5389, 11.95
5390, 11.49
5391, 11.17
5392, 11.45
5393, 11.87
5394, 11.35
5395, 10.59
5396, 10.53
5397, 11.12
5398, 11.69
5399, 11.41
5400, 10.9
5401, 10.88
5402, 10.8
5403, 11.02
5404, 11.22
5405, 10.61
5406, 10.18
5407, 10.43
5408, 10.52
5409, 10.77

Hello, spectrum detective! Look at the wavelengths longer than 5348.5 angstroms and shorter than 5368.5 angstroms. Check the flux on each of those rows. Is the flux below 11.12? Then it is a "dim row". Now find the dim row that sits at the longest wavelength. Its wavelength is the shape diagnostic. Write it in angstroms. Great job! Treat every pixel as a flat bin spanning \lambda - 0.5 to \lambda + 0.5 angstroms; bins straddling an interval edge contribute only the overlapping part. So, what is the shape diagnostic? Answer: 5368 angstroms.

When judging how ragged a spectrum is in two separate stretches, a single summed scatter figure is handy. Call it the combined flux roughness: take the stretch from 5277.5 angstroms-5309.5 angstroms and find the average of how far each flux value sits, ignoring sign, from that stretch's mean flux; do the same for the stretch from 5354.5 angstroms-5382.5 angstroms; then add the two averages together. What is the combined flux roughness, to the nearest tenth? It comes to 1.6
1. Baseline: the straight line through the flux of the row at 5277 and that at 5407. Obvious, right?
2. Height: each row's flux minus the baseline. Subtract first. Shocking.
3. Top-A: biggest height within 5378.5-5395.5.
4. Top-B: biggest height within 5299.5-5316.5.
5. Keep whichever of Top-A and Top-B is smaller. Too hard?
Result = 1.91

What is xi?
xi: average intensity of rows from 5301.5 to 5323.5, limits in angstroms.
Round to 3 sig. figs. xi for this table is 11.8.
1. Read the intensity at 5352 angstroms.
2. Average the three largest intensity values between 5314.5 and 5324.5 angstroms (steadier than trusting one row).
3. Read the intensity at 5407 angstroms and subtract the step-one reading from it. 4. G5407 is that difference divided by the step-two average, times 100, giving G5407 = -10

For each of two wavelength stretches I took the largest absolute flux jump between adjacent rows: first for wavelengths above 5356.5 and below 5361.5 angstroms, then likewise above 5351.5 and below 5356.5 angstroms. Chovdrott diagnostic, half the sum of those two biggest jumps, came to 0.58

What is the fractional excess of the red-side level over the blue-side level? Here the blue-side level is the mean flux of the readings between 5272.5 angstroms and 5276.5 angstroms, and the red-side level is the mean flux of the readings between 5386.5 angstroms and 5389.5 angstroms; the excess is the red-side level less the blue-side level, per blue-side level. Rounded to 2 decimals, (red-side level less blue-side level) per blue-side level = 0.19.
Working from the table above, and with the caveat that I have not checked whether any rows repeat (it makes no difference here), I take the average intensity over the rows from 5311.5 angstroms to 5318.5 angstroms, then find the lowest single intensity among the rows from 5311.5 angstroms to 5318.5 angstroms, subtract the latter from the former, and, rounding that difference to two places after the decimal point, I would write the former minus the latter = 1.02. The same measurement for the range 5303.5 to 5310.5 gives 0.52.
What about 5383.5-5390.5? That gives 0.41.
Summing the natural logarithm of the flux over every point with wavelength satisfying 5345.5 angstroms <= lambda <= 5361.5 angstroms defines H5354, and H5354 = 39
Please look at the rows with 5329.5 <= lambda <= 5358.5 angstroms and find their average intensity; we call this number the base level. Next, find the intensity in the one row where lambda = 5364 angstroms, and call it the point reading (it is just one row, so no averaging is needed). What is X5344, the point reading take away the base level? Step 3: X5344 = 1.4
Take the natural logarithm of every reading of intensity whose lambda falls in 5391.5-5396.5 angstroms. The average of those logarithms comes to 2.41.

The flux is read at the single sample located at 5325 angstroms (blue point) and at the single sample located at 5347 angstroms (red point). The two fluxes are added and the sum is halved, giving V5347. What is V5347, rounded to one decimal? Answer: 9.9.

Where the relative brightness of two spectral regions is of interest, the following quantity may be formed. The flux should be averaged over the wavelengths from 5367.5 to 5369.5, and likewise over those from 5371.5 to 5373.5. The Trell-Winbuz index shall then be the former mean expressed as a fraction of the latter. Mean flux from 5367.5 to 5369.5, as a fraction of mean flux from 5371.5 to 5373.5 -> 0.97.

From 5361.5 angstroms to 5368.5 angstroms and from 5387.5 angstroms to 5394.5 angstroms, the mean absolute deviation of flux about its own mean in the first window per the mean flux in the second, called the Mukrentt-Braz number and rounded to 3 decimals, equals 0.043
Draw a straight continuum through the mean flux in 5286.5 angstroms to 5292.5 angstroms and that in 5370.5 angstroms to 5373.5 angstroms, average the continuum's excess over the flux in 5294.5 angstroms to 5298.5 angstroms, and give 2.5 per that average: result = 3.4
